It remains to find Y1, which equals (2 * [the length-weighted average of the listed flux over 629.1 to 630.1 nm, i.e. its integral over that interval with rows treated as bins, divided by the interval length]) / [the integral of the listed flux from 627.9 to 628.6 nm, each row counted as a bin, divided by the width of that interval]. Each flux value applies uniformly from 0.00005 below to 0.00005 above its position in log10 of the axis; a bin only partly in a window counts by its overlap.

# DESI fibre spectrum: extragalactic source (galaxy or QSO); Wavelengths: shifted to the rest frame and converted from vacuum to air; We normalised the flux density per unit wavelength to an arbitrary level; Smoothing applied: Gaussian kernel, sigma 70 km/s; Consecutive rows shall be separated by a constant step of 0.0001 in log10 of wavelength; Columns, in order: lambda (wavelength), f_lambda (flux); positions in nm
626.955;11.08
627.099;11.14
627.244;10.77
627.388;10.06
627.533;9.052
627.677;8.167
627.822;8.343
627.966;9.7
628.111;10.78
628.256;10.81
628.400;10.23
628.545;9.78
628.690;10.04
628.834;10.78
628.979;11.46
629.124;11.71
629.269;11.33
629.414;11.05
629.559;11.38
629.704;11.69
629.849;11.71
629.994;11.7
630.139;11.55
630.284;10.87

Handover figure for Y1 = 2.24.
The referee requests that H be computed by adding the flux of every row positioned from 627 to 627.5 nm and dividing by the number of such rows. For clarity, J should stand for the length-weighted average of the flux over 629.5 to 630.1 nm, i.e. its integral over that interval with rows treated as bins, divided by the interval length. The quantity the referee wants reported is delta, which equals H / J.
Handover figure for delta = 0.92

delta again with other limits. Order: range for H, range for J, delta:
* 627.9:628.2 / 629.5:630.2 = 0.88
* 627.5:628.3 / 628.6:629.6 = 0.86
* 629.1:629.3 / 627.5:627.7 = 1.33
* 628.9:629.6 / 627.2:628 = 1.23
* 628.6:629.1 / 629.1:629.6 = 0.95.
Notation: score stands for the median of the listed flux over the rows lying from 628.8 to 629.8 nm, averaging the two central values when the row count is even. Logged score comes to 11.4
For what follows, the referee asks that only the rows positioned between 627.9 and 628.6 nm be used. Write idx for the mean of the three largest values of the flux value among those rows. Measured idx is 10.6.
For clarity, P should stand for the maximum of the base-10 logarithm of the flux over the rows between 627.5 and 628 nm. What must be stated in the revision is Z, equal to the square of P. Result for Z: 0.97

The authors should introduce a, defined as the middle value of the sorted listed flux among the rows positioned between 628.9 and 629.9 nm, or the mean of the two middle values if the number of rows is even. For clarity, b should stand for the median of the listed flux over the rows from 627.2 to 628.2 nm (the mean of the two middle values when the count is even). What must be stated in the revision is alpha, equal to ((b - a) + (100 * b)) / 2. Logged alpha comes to 484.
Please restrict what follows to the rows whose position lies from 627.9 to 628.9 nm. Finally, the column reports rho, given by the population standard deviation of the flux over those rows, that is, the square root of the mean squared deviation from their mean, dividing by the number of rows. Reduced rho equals 0.45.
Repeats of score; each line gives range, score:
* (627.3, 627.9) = 8.7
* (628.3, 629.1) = 10.2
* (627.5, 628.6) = 9.7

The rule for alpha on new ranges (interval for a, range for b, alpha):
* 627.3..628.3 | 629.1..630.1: 585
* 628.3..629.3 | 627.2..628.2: 484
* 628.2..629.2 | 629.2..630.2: 578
